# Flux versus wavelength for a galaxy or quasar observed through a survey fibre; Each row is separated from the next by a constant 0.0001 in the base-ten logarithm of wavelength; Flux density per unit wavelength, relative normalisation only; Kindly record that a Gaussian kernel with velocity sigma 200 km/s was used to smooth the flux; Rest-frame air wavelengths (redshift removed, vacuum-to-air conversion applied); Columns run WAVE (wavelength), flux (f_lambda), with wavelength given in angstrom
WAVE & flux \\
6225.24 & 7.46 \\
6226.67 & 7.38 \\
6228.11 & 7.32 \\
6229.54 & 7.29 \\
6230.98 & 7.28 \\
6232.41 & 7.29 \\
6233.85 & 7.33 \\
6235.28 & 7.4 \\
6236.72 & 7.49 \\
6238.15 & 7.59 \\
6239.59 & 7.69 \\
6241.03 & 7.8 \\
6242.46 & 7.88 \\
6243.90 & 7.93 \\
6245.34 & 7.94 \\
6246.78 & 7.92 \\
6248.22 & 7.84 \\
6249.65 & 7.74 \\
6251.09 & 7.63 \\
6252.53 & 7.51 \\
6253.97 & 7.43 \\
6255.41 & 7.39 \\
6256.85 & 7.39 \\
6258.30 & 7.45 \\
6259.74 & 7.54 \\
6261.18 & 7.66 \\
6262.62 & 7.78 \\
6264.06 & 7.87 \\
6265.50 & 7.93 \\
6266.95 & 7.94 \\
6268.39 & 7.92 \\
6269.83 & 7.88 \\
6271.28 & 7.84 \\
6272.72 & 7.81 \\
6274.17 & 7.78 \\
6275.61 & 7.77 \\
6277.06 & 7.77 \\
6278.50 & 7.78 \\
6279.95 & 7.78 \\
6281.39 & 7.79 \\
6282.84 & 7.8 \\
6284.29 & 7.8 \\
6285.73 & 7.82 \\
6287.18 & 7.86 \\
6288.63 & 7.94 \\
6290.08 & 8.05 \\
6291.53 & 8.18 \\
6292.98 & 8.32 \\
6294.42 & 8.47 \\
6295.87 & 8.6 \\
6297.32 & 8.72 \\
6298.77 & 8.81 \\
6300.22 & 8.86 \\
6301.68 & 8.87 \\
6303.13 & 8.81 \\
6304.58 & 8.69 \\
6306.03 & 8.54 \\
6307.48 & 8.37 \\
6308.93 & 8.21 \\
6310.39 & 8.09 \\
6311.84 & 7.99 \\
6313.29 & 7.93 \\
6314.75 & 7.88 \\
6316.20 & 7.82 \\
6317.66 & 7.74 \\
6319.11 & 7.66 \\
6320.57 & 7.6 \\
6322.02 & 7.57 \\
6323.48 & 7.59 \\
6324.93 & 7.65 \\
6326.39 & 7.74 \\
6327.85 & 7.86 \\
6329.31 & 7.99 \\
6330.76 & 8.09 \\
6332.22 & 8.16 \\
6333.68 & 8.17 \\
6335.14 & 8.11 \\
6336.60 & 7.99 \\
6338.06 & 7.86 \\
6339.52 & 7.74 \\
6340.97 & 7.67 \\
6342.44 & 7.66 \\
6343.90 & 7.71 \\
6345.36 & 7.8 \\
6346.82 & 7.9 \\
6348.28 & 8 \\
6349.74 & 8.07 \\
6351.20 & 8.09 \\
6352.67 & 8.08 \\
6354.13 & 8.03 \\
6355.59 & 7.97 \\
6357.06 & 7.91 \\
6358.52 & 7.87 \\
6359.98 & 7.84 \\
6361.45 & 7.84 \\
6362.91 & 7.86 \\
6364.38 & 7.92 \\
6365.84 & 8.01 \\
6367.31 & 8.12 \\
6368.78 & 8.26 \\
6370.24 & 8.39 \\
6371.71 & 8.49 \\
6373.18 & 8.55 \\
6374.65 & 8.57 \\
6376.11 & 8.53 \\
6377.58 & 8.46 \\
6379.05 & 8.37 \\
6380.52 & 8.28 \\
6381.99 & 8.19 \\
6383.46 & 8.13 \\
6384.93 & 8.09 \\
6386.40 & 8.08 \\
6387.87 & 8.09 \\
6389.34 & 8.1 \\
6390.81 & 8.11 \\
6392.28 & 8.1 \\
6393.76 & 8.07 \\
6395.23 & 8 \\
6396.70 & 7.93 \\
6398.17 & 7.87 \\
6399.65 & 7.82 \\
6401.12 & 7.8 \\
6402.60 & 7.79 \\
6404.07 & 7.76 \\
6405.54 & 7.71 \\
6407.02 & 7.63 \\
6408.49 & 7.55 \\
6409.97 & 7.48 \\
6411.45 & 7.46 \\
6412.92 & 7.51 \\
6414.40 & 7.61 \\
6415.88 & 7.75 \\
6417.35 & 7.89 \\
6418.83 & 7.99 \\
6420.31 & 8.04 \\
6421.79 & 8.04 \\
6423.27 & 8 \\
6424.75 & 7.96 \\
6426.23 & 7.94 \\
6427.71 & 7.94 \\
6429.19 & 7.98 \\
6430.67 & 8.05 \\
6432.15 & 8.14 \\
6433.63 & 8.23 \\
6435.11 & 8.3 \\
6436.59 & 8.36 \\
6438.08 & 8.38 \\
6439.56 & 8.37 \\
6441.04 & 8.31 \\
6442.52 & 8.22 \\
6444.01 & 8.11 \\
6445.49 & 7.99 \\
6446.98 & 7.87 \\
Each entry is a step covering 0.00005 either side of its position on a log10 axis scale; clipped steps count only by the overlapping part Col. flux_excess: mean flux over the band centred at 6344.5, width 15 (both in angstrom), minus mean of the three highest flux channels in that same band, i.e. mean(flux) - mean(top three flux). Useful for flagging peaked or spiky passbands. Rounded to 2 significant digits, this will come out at -0.20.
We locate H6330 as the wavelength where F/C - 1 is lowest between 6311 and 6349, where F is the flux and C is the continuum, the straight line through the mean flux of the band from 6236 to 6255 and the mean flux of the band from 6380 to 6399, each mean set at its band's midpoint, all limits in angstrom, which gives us 6322.02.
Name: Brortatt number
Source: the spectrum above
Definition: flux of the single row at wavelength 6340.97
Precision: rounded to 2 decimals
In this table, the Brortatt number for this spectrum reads 7.67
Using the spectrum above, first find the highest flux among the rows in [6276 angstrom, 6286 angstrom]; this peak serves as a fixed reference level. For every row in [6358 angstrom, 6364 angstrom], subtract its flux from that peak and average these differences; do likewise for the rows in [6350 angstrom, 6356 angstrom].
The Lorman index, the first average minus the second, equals 0.2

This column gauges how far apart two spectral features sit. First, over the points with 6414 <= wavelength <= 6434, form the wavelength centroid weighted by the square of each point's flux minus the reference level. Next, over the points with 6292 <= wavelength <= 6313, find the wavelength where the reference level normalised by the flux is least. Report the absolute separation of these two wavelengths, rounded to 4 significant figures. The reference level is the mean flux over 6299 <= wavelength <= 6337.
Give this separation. 116.3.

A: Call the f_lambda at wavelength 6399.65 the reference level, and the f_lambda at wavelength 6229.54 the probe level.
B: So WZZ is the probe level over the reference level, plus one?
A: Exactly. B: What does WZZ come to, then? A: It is 1.93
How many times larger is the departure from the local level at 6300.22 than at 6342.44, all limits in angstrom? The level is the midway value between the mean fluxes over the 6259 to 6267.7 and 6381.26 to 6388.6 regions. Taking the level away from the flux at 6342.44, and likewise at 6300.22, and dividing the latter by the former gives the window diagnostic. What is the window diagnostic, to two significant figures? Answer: -3.1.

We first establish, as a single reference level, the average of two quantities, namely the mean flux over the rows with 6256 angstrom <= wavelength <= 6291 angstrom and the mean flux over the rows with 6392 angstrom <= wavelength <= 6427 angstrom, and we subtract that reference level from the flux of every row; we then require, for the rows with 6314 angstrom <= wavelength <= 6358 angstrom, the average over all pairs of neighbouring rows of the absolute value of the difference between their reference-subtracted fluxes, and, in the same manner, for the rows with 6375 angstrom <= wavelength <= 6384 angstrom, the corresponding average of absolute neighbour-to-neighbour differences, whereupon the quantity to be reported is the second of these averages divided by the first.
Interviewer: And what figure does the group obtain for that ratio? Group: 1.1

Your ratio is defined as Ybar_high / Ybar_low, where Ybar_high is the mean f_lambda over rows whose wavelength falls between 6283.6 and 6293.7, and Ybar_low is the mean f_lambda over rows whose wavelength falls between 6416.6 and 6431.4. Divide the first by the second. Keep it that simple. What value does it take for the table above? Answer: 1.002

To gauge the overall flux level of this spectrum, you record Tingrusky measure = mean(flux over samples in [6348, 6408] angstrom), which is 8.07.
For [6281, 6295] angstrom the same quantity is 8.00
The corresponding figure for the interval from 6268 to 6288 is 7.81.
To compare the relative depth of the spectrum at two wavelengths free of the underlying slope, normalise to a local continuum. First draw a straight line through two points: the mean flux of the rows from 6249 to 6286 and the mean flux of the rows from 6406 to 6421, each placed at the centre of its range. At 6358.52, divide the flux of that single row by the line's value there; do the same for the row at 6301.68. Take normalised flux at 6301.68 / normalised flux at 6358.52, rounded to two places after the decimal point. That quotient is 1.13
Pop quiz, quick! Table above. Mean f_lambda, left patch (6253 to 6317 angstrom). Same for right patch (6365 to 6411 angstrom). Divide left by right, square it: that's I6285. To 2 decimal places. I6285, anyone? 0.99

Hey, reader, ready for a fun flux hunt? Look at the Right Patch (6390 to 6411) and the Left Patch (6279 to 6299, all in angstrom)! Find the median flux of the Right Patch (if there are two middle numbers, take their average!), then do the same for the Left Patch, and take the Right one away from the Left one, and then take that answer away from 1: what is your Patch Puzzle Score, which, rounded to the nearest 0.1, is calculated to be 0.8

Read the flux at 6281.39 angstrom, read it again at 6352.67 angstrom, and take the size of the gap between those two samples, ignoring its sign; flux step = 0.29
